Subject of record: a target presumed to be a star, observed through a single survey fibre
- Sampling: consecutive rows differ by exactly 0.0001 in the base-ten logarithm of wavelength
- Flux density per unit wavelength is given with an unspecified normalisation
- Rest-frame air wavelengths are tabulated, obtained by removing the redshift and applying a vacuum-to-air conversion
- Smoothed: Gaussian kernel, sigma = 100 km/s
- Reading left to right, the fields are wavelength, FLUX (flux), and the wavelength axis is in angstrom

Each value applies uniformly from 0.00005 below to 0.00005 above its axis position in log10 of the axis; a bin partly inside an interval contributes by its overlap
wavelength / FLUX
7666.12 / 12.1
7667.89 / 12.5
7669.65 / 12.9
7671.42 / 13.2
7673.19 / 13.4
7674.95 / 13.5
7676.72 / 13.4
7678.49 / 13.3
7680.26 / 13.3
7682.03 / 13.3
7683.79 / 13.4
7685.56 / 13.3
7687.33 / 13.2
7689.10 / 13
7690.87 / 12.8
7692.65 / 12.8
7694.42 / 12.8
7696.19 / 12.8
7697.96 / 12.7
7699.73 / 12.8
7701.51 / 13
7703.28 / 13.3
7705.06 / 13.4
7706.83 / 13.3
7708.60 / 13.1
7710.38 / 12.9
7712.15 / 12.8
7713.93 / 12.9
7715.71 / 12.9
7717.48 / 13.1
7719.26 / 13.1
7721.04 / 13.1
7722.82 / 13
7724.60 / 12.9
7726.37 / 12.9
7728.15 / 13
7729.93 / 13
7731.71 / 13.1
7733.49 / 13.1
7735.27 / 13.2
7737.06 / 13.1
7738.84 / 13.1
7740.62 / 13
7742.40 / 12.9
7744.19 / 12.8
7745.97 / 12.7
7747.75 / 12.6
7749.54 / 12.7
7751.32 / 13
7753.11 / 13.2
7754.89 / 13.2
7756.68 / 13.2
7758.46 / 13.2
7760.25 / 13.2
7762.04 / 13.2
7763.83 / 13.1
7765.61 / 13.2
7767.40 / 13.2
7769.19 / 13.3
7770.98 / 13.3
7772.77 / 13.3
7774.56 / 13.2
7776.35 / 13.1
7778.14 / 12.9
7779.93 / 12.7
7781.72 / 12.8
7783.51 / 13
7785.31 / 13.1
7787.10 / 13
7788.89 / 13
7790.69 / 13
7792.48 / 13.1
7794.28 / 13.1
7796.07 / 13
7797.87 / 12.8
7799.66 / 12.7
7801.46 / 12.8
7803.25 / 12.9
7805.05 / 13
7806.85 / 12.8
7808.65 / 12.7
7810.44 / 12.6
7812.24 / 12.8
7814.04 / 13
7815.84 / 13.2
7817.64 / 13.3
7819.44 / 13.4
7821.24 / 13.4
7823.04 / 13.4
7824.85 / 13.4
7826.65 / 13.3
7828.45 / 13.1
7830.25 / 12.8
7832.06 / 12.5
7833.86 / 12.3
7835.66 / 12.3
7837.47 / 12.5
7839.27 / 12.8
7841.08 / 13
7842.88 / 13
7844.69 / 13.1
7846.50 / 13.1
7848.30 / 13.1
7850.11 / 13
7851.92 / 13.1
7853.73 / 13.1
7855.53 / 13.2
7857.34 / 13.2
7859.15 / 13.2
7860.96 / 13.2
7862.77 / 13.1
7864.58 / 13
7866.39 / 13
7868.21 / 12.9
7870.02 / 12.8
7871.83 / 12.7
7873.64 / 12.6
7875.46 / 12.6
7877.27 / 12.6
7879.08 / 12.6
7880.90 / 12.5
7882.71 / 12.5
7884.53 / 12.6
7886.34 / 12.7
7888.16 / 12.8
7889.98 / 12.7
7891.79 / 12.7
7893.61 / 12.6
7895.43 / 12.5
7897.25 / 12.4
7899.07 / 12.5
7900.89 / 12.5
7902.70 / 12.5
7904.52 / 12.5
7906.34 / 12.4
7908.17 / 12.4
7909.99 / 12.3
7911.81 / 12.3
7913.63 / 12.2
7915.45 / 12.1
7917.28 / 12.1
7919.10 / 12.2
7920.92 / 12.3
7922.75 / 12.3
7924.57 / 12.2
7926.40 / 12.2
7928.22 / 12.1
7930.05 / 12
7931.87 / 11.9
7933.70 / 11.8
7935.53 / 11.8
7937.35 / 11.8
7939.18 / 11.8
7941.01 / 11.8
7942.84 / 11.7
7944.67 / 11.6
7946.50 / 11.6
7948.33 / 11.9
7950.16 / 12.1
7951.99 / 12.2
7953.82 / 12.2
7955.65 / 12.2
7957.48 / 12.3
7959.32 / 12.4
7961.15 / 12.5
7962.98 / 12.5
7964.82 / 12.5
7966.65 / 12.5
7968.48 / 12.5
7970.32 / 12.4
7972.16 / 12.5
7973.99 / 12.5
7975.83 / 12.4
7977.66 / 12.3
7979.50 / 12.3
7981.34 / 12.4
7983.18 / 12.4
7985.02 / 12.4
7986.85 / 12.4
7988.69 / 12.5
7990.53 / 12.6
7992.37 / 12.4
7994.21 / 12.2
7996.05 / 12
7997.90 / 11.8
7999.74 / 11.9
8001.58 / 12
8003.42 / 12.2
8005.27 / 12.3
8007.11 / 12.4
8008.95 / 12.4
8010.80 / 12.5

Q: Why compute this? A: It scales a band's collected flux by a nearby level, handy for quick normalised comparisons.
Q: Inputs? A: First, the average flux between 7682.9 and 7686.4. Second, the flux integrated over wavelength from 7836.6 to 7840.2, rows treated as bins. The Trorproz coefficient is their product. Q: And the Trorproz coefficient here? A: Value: 610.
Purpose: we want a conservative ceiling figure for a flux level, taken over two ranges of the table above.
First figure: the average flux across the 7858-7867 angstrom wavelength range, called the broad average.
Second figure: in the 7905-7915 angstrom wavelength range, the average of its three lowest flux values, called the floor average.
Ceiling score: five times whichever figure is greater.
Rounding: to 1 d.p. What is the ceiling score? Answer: 65.5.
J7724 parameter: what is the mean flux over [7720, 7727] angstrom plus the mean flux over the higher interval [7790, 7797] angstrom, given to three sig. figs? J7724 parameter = 26.0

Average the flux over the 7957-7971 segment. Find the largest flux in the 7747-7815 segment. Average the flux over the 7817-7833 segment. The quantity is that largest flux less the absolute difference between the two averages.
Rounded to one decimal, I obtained 12.6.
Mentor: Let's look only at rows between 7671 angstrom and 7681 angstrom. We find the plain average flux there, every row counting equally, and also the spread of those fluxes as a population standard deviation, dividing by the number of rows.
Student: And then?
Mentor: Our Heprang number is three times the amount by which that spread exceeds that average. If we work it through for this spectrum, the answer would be -39.8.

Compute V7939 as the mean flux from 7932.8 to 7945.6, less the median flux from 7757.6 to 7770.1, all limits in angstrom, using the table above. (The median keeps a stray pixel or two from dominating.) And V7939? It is -1.4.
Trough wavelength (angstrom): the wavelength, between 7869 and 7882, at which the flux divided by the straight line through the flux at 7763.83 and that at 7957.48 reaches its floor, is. 7880.90 angstrom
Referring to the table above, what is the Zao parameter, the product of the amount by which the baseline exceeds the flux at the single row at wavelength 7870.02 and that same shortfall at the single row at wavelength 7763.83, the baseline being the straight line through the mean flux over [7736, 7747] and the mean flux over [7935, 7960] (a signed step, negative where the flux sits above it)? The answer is 0.13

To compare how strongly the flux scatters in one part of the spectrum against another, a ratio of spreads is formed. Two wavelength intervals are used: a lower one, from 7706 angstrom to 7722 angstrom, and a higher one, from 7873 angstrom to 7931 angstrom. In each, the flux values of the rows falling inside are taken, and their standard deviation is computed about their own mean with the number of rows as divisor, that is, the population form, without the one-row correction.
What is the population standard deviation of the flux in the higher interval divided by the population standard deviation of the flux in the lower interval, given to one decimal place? 1.4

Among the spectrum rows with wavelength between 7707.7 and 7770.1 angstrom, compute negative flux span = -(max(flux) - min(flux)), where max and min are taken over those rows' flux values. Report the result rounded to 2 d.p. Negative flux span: -0.70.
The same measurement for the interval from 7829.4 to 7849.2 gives -0.80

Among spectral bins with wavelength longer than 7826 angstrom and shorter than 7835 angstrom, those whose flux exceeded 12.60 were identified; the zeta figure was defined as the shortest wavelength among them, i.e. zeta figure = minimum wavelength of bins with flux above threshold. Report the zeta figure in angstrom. 7826.65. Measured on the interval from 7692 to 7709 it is 7692.65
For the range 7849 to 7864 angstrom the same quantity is 7850.11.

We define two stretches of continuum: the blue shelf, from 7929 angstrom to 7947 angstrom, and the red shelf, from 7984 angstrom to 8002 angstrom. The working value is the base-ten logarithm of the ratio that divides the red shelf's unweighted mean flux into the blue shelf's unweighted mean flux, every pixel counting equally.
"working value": -0.016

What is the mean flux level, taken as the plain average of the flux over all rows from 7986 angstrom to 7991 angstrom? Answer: 12.5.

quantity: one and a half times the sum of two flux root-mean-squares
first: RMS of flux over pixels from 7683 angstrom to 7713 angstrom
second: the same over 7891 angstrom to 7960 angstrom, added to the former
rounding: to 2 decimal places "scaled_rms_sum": 37.80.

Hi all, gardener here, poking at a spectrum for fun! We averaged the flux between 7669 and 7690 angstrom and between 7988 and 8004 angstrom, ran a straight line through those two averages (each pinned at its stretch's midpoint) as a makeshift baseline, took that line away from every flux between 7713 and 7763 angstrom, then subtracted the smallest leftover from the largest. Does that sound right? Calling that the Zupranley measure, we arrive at 0.65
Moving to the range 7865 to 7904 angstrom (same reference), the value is 0.49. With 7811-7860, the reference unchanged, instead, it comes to 1.07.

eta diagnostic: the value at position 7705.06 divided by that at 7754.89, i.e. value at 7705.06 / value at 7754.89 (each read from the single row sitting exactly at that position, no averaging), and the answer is 1.02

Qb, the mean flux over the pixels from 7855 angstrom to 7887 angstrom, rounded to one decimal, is 12.8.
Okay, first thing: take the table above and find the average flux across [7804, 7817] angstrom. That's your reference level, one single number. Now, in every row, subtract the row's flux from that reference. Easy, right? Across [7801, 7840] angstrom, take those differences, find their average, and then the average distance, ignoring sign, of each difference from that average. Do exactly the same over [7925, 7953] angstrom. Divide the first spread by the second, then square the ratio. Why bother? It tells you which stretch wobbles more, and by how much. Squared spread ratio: 3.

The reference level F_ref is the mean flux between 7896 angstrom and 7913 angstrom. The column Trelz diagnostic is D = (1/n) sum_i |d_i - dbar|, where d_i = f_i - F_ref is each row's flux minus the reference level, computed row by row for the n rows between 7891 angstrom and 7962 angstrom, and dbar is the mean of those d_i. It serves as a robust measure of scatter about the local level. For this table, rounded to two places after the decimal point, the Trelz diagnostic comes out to 0.23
